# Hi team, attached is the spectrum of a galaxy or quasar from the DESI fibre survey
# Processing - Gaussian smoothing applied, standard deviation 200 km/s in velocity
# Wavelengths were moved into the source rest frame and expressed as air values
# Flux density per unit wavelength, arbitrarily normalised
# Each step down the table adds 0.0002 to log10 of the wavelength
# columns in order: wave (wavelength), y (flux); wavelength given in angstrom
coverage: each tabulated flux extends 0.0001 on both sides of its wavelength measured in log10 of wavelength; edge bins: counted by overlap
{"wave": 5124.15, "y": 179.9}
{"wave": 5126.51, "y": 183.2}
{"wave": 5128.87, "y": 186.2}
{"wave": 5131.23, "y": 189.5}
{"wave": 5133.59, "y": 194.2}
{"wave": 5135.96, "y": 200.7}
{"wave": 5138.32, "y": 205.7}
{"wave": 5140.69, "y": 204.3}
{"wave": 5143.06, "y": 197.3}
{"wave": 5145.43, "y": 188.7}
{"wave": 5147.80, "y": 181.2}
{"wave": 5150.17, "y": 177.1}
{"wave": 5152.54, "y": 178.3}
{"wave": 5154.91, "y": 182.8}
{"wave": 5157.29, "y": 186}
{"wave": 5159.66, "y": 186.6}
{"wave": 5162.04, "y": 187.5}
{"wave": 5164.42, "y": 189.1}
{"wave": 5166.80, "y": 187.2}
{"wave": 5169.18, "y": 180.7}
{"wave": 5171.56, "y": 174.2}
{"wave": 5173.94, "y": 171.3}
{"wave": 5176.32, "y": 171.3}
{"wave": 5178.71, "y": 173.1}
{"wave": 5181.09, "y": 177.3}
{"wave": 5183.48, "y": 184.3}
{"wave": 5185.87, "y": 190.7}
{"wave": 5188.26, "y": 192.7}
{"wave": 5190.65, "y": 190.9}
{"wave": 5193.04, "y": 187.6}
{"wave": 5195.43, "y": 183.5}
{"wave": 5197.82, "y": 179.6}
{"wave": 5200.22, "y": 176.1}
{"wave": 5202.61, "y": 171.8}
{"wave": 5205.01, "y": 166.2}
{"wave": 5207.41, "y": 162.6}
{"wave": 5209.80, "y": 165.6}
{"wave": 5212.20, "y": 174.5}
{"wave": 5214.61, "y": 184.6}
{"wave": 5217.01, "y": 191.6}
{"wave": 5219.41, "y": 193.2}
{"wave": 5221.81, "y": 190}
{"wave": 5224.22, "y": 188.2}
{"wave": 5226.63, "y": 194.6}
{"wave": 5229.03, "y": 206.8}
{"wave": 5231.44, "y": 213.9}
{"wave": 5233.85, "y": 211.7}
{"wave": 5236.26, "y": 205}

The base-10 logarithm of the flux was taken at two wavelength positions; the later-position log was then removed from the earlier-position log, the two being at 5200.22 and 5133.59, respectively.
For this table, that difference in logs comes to 0.04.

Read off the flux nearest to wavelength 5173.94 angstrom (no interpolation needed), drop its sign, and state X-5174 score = 171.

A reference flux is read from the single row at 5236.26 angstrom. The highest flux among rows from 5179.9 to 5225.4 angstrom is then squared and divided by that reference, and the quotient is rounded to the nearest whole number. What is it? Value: 182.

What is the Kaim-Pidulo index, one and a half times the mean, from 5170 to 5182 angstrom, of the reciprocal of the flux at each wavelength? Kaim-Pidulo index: 0.0086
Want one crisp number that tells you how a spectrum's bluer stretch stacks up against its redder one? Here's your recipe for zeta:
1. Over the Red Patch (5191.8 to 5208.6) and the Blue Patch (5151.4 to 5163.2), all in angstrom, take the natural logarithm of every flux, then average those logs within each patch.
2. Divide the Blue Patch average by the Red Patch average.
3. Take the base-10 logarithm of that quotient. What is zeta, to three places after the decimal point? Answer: 0.004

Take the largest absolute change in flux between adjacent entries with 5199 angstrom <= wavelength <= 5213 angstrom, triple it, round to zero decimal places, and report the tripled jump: 27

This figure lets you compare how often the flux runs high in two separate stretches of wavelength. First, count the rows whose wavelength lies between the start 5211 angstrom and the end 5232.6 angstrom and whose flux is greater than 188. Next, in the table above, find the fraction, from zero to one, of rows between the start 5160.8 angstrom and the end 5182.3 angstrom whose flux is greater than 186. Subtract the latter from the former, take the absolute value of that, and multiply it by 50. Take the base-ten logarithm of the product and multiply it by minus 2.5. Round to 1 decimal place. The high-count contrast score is -6.3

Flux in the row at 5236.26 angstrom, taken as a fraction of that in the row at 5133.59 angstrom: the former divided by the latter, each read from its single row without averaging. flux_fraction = 1.06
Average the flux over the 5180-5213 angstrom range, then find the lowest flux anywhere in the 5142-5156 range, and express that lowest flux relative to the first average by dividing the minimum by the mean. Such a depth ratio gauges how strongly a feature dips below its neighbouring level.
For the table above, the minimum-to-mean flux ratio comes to 0.99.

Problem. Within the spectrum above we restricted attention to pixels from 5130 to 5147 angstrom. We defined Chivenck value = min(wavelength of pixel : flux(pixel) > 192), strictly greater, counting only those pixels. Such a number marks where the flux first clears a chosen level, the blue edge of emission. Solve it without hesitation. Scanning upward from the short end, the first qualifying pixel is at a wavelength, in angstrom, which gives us 5133.59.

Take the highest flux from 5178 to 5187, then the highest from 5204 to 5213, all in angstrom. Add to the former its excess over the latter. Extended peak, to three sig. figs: 207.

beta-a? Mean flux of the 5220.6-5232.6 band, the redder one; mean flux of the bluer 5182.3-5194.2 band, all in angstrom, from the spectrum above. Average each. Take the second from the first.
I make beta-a 9.5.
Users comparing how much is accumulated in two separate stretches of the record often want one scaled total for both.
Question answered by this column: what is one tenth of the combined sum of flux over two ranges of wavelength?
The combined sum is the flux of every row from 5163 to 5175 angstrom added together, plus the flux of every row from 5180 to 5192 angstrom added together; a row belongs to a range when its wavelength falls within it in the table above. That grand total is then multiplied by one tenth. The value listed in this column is 184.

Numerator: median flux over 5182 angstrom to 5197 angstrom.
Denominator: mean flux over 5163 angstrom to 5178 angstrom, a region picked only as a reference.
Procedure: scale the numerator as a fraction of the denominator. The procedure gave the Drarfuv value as 1.057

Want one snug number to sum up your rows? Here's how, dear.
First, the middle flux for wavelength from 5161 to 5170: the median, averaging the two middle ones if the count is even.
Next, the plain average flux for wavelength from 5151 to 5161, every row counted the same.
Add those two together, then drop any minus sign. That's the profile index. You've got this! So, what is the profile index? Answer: 371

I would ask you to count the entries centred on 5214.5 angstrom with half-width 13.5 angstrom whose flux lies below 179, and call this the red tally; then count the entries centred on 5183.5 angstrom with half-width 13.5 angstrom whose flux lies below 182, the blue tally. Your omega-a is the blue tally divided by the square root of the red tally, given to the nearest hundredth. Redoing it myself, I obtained 2.24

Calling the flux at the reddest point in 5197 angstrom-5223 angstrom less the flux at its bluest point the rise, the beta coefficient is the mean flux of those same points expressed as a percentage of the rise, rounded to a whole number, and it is 1710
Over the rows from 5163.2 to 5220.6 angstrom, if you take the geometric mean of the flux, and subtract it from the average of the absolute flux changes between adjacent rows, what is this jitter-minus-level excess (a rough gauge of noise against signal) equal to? -175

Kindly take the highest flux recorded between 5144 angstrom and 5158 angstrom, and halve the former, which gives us 94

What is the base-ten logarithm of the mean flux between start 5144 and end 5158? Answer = 2.26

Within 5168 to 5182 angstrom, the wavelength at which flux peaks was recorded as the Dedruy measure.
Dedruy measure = 5169.18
